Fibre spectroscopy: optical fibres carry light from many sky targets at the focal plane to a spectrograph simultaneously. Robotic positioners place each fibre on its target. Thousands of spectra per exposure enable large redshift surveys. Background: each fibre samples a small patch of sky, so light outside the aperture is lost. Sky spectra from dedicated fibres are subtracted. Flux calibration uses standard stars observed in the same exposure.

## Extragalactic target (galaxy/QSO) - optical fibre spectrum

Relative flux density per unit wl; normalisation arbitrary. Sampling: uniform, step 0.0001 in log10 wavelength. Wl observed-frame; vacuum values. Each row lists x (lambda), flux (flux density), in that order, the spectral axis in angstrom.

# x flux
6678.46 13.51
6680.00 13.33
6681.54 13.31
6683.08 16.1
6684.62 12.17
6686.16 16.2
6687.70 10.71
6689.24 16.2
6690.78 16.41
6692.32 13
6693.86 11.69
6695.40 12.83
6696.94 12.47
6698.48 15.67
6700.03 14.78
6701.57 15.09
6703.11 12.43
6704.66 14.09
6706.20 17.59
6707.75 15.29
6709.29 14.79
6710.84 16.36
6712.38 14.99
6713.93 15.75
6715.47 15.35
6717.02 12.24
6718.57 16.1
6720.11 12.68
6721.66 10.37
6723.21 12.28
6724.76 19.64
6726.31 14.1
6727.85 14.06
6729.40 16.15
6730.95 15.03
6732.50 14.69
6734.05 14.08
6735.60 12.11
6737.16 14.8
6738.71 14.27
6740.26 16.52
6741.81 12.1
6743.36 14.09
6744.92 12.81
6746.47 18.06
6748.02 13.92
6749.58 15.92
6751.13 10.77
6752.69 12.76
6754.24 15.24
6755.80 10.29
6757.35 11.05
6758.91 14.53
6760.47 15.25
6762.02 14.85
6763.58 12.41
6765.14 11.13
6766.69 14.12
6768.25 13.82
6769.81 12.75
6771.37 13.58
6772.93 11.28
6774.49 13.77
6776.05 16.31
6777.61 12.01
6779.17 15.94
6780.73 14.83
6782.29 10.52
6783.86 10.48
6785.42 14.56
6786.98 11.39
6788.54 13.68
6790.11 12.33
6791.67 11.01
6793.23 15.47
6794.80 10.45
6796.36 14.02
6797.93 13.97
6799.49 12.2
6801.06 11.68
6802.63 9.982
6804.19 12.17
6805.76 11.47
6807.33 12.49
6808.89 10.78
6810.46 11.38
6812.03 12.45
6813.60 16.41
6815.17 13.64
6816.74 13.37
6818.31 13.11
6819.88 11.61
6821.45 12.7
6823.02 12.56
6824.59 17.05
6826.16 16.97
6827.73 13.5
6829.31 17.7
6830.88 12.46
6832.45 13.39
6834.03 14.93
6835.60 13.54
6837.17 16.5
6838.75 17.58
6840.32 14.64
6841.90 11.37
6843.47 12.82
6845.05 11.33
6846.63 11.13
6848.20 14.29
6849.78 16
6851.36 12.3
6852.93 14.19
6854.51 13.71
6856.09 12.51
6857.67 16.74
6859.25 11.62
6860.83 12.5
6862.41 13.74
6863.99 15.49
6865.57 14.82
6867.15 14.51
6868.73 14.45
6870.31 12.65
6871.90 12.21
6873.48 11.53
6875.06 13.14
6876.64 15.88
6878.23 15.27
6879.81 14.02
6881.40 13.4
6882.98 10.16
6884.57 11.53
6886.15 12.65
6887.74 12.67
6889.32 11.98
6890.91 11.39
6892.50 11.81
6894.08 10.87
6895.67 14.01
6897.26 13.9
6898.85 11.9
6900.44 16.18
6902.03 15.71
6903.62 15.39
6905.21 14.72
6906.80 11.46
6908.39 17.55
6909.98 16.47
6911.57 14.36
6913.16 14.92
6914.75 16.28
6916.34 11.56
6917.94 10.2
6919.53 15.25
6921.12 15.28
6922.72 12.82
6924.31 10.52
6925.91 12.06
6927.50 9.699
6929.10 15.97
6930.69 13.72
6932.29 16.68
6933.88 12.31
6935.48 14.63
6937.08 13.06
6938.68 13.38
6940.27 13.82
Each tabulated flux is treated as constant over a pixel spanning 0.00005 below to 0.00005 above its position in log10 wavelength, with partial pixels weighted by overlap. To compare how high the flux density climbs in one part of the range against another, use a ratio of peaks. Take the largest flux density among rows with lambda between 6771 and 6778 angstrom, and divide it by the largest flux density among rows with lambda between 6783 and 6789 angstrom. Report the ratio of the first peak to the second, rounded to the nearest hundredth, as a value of 1.12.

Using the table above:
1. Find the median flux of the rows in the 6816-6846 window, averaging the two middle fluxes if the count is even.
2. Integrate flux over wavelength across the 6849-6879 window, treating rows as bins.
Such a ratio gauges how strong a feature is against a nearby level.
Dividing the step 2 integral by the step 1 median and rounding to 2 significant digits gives 31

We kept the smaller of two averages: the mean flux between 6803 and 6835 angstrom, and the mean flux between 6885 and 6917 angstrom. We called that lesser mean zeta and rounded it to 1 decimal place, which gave 13.5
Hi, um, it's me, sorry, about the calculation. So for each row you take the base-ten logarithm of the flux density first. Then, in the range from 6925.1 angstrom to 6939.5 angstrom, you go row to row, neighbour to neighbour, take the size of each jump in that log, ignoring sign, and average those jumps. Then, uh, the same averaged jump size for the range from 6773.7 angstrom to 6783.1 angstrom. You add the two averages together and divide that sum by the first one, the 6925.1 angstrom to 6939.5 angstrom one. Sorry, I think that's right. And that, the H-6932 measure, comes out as 2.12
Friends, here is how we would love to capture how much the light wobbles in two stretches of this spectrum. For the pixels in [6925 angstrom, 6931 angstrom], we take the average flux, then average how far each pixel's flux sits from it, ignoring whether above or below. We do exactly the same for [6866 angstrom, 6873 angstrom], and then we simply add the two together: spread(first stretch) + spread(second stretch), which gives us 3.0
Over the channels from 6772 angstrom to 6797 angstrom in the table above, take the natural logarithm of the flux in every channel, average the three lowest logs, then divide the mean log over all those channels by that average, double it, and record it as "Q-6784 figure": 2.17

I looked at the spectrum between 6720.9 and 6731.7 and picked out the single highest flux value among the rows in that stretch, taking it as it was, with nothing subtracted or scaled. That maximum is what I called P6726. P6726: 19.64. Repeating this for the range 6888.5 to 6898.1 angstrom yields 14.01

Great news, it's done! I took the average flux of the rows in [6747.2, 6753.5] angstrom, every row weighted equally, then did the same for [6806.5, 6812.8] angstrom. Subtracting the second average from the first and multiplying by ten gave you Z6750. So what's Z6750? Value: 16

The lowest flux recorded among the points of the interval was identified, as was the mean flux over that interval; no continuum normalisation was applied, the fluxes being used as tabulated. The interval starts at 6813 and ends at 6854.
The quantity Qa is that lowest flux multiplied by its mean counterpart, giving 156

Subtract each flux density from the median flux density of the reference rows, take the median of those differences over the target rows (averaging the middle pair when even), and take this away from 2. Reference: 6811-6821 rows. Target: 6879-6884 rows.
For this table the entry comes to 2.16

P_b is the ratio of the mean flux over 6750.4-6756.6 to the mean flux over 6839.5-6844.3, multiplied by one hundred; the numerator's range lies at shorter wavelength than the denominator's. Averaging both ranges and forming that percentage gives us 95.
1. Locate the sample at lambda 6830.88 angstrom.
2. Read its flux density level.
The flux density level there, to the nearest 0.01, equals 12.46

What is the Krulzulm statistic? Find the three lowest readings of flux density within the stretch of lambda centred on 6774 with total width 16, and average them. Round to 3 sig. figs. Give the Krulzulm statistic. 12.0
